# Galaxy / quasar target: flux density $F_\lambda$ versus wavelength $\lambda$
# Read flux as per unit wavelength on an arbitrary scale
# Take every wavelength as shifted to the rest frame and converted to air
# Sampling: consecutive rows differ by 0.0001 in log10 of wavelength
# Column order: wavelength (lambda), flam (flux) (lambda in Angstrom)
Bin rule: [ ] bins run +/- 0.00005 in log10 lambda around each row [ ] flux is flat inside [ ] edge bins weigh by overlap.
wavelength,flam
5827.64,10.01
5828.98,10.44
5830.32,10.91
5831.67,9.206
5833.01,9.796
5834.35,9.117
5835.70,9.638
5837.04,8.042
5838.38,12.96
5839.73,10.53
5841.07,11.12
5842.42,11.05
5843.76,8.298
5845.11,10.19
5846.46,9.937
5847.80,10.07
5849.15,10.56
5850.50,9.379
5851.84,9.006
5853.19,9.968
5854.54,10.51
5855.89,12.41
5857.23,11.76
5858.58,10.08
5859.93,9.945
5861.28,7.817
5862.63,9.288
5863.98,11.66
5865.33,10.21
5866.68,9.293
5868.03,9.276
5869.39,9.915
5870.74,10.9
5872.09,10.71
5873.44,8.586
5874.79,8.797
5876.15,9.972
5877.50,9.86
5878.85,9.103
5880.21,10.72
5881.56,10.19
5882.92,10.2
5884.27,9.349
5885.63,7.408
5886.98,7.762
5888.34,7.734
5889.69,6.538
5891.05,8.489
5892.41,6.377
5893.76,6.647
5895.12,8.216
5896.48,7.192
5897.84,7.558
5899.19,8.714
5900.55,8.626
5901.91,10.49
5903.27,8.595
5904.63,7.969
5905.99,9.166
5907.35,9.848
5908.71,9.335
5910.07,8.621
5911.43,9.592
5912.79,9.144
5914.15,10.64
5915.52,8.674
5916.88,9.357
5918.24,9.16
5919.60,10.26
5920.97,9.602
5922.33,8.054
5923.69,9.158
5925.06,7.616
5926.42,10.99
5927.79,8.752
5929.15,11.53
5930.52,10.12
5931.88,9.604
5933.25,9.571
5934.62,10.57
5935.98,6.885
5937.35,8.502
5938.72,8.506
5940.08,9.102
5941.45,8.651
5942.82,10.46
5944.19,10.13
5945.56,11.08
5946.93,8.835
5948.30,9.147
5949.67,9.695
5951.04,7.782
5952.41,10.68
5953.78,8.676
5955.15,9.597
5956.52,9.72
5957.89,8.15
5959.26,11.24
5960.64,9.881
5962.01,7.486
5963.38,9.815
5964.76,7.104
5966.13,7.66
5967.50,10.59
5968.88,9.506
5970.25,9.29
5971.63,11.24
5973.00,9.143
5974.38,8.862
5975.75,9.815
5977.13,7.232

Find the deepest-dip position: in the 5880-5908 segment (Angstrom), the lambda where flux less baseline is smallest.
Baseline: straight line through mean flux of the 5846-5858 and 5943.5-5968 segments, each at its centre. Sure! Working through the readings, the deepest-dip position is 5892.41 Angstrom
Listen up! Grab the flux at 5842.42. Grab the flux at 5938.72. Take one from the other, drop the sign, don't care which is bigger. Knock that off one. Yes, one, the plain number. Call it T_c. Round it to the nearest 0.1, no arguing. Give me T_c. -1.5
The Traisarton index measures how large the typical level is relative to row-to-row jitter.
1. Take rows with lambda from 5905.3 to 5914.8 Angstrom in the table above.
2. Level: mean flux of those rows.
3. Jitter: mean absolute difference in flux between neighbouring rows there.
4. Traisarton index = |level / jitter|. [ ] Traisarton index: 11.8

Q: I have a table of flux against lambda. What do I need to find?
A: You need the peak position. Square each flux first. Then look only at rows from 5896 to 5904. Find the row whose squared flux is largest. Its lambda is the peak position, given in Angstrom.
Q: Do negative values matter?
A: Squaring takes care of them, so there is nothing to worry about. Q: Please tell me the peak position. 5901.91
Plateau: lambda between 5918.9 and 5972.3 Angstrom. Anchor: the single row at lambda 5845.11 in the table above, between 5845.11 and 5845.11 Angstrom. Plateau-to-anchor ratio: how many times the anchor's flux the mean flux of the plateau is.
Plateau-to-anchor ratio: 0.92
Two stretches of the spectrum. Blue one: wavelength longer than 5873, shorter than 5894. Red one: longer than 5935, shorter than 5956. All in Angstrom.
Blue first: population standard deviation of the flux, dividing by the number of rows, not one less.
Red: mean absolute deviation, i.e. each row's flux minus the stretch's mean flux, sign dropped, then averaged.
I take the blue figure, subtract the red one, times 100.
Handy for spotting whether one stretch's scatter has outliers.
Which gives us 49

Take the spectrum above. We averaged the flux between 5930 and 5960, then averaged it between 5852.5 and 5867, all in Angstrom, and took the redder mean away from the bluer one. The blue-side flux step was 0.9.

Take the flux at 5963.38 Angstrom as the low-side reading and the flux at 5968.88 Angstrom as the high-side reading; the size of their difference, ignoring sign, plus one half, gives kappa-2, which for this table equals 0.8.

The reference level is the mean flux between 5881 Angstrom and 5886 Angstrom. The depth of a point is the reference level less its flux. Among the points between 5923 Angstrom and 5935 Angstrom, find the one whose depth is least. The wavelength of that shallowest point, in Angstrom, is 5929.15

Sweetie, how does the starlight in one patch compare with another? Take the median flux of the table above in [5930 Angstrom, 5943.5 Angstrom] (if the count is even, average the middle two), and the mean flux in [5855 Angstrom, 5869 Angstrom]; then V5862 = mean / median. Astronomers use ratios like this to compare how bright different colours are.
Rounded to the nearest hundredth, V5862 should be 1.09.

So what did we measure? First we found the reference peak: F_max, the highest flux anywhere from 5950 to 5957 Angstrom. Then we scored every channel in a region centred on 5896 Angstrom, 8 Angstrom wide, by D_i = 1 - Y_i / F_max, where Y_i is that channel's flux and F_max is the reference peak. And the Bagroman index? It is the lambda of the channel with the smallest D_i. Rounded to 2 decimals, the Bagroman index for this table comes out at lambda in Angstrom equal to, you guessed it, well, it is 5899.19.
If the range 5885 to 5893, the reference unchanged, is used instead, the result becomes 5891.05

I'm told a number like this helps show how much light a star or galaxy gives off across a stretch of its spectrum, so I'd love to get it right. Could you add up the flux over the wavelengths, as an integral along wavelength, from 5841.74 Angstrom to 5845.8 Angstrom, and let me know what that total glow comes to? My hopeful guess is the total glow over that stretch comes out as 40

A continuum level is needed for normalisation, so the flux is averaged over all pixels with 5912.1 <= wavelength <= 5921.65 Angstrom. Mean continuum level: 9.5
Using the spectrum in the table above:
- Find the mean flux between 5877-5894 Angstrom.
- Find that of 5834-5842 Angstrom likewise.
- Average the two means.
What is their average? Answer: 9.4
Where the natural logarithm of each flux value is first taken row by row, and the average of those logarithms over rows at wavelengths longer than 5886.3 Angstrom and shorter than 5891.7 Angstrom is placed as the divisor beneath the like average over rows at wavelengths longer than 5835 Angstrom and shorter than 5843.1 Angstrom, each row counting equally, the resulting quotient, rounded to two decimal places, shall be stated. 1.16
